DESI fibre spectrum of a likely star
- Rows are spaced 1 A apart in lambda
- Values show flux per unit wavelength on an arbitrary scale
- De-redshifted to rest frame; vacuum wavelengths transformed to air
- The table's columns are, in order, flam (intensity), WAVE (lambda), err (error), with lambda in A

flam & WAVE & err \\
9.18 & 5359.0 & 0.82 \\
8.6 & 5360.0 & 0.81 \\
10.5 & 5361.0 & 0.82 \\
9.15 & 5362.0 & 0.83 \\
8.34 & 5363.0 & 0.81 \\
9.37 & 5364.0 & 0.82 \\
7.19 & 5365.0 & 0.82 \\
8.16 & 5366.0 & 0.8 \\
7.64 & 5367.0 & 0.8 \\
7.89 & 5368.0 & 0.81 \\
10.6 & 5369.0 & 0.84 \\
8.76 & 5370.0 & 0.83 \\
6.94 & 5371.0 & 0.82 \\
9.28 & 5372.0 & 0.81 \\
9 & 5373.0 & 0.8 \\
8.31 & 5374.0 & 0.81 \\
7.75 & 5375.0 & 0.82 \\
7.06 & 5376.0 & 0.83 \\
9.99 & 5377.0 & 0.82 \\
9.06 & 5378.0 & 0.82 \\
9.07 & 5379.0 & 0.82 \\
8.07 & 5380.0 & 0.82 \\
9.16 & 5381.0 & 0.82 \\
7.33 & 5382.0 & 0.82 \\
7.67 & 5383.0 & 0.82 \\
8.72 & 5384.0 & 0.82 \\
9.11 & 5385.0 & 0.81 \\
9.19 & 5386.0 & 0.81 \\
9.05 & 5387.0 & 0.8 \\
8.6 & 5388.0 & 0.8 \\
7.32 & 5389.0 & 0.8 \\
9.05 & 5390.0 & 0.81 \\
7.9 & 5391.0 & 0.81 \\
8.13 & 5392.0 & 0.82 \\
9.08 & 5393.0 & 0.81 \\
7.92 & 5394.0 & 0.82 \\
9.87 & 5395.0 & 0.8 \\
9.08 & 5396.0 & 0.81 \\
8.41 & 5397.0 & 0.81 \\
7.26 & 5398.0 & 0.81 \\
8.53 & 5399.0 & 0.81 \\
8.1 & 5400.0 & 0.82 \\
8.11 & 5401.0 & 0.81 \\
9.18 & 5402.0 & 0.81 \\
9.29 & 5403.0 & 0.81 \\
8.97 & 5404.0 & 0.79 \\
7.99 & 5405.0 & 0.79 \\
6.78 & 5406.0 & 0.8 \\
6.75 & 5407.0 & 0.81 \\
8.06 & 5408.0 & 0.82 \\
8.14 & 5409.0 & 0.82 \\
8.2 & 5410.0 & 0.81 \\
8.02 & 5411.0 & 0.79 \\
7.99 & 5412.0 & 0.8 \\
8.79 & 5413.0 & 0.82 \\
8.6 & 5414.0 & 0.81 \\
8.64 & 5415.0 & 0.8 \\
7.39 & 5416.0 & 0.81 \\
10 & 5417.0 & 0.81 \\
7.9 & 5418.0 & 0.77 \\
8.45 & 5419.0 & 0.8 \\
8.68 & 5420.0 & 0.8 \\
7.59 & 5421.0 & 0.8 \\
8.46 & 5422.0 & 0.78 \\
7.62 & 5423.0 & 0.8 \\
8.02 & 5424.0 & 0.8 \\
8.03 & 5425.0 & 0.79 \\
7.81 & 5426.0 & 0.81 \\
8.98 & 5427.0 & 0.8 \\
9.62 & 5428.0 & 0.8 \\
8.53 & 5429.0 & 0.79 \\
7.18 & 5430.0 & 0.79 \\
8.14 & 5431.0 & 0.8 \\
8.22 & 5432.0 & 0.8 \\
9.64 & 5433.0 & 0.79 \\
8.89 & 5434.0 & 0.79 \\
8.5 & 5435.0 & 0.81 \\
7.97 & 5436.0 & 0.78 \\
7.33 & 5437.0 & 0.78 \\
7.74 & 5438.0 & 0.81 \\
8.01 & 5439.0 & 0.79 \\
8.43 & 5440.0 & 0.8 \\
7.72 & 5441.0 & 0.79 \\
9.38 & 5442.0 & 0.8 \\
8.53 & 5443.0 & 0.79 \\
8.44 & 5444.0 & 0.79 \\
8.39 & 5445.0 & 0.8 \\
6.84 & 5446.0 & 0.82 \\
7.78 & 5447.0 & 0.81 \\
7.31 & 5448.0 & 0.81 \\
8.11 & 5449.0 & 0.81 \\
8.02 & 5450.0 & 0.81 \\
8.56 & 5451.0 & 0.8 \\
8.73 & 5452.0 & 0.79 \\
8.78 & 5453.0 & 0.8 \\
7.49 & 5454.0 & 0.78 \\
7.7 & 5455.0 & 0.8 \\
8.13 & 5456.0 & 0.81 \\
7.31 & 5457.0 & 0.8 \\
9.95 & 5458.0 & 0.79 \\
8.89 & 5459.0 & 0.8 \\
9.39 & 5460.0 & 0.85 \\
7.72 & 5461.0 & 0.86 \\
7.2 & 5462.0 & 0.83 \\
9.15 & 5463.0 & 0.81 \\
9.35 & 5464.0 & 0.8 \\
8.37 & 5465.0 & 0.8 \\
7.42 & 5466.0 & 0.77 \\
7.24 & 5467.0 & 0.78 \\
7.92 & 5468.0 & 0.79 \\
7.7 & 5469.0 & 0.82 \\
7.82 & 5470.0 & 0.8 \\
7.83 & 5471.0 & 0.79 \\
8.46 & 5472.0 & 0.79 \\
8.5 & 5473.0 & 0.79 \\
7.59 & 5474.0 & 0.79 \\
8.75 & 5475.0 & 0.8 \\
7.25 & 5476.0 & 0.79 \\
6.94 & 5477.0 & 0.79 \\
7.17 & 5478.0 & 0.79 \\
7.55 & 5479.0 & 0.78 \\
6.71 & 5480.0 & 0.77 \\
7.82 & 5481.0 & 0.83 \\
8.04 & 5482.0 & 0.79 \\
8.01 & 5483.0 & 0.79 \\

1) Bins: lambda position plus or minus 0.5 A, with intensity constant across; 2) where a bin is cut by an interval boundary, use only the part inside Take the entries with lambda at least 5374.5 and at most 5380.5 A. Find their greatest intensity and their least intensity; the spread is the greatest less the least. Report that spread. 2.9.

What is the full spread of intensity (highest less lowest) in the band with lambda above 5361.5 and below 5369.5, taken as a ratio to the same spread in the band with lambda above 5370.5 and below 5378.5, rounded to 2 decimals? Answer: 1.12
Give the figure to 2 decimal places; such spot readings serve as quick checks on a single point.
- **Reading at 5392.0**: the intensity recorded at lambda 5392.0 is 8.13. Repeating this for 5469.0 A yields 7.70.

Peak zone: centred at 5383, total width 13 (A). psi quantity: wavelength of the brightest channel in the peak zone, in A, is 5377.0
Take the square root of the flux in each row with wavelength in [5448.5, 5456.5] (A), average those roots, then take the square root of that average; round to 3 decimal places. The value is 1.691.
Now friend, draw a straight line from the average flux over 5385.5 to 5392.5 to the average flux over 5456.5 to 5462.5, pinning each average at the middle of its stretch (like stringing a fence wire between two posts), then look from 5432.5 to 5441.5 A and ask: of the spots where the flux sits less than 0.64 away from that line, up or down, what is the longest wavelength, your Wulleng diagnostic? 5440.0 A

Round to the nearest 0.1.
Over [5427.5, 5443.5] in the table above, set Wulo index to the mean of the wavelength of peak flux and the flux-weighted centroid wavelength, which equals 5434.2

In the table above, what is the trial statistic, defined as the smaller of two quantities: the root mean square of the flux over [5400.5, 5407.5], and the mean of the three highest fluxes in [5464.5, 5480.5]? 8.21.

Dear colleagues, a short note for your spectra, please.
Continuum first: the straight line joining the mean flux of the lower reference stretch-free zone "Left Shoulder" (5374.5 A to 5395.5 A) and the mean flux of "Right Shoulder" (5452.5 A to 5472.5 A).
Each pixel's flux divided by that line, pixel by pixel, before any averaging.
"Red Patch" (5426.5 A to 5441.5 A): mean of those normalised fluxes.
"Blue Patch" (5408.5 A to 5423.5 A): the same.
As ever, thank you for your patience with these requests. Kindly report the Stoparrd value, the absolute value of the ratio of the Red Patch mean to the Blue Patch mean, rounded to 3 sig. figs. 1.01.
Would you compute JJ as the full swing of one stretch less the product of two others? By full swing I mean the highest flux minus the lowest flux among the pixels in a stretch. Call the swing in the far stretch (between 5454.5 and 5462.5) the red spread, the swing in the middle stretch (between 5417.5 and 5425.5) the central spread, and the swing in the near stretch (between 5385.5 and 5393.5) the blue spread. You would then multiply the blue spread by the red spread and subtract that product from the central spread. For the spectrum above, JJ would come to -4.1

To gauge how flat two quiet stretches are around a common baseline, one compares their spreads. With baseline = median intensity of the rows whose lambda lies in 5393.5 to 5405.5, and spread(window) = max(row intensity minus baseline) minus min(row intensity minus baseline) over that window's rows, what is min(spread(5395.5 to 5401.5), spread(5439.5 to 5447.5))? 1.82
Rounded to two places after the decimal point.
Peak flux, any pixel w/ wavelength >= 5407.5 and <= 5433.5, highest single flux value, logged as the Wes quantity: 10.00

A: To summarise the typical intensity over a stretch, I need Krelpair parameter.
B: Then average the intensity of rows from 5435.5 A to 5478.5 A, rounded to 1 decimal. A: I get 8.1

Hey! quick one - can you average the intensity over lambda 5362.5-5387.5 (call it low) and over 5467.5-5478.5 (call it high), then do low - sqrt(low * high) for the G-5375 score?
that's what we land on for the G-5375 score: 0.36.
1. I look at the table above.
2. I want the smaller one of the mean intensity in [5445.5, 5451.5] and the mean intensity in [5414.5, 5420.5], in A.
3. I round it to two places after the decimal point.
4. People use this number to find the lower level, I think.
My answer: 7.77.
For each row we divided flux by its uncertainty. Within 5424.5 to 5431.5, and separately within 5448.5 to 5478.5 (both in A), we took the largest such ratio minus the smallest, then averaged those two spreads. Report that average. 3.4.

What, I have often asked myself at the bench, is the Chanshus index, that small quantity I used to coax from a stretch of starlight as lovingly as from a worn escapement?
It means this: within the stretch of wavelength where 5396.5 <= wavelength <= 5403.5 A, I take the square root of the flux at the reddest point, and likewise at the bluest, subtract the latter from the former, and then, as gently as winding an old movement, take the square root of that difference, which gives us 0.38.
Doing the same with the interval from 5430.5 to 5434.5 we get 0.36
